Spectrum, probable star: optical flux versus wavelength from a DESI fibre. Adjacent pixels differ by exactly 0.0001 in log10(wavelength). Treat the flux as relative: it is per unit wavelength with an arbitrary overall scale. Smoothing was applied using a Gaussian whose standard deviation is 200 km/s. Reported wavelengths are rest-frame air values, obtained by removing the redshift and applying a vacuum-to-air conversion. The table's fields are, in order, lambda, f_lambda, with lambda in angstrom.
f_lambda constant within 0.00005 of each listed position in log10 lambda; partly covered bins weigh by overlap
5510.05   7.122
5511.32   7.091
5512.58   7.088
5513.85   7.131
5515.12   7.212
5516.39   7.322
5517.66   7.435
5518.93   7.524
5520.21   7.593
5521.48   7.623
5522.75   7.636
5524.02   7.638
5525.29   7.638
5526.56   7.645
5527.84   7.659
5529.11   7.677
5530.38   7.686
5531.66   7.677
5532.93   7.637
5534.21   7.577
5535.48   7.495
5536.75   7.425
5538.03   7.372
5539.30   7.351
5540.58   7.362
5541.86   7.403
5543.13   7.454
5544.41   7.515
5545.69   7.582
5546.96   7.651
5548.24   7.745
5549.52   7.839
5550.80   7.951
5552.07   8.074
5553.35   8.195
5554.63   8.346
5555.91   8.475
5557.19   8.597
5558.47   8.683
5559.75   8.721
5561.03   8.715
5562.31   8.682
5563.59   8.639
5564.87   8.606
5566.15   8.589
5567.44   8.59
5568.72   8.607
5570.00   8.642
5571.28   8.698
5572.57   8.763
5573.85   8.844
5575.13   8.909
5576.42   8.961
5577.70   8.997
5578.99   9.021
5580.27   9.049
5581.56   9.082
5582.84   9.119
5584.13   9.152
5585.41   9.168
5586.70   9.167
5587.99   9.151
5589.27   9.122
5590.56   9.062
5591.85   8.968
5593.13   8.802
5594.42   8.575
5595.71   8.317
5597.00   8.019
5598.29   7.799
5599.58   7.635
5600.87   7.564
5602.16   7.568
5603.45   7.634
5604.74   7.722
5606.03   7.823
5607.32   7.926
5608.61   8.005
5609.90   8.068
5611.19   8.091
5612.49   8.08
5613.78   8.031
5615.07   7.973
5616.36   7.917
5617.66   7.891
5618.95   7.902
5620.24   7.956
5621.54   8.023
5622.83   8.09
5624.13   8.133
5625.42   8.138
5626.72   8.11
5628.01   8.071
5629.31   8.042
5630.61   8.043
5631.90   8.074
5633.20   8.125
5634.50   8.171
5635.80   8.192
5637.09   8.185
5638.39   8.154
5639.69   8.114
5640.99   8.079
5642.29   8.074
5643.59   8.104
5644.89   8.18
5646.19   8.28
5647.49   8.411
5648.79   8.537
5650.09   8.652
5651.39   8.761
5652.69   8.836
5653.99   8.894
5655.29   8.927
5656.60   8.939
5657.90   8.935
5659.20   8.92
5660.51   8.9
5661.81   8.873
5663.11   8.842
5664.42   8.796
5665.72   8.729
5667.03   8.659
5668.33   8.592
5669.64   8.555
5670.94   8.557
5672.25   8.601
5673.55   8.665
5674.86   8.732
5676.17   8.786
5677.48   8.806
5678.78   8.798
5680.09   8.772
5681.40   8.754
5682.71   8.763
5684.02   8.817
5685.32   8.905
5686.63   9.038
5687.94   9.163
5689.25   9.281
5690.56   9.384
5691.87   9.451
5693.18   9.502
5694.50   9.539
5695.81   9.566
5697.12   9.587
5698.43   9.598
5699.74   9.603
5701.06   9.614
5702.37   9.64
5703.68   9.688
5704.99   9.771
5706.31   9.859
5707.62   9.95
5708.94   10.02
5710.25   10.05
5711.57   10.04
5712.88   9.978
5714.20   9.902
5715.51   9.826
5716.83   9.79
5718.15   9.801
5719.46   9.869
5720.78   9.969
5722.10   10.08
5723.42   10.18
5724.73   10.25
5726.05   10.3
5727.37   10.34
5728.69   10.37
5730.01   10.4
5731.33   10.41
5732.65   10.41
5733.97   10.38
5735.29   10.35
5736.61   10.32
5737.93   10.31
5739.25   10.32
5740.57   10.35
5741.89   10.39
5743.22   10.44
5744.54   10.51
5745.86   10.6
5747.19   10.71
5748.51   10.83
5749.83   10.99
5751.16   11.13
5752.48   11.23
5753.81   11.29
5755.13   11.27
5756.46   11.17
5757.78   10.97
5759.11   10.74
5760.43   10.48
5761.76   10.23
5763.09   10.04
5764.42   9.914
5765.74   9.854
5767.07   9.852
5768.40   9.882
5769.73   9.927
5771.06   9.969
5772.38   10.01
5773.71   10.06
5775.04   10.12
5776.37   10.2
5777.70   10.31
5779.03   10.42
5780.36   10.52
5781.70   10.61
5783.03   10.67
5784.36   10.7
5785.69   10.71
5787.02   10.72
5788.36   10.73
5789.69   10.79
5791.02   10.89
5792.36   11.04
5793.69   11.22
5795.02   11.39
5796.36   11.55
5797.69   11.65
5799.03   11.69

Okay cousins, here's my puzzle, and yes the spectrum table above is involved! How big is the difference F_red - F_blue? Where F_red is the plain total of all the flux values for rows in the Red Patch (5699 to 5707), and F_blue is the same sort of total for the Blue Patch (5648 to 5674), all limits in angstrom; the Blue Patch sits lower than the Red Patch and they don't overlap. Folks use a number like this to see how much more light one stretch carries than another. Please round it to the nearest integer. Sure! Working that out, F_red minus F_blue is -117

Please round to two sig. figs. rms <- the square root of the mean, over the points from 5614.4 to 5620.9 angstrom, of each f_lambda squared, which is 7.9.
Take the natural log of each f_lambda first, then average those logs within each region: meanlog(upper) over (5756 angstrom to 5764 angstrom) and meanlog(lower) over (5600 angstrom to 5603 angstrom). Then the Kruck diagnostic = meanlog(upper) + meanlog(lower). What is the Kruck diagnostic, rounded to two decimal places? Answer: 4.38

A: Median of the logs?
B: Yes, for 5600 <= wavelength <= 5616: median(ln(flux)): 2.07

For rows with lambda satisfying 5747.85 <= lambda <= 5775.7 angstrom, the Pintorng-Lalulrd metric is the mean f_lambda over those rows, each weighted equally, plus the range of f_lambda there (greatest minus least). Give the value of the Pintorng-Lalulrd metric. 11.9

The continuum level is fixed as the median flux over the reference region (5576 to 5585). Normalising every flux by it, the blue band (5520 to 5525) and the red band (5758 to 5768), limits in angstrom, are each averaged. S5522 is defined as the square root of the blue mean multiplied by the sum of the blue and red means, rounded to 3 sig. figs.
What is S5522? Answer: 1.29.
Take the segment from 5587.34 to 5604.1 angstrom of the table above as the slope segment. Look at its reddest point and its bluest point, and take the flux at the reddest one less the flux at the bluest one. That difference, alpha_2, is -1.5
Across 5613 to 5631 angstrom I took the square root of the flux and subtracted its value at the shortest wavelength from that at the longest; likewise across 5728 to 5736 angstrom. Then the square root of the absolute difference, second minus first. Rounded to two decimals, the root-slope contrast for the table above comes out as 0.07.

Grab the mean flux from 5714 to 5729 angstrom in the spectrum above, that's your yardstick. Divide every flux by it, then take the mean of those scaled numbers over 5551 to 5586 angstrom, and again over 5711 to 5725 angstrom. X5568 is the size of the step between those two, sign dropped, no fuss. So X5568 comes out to 0.12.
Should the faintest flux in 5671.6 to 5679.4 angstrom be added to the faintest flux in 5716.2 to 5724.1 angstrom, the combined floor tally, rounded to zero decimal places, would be 18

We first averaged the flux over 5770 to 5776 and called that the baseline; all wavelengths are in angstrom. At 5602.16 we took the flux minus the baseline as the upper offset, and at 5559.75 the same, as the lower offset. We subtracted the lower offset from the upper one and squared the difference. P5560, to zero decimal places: 1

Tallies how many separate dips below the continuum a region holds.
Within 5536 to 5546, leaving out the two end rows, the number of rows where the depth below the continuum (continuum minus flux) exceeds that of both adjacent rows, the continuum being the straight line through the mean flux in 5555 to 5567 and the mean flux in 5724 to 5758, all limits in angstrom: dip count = 1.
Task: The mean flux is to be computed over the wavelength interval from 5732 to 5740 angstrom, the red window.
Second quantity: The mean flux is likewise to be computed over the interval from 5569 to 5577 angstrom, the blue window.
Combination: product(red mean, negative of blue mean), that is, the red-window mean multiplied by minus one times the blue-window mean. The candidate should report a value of -91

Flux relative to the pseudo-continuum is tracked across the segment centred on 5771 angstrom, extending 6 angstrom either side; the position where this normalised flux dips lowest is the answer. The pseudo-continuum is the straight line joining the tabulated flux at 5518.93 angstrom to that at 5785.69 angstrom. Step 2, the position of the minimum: 5767.07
